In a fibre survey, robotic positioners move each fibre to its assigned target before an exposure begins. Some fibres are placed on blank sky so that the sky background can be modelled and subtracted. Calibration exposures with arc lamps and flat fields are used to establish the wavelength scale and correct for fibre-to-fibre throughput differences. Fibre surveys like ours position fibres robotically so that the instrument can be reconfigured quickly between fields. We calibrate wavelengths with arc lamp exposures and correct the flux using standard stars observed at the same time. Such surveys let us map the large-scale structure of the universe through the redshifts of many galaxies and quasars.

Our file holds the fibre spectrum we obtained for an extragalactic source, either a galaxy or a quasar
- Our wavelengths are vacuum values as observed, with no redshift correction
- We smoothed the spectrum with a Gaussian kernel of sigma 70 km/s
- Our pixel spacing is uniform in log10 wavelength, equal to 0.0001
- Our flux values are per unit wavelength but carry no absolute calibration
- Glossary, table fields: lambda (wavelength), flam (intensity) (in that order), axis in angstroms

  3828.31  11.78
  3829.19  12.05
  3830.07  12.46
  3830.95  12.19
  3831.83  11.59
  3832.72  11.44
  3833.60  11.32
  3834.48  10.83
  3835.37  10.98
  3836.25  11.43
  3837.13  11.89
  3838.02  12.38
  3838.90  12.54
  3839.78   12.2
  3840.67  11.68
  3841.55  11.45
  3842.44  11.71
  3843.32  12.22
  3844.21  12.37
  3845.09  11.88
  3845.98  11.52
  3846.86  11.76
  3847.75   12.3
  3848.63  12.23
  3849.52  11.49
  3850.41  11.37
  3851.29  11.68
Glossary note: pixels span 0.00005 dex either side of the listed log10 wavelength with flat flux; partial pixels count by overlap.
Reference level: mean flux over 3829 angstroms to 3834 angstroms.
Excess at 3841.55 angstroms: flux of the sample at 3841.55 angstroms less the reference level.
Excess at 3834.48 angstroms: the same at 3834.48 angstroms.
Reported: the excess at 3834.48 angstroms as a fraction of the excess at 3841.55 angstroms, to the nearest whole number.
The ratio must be 3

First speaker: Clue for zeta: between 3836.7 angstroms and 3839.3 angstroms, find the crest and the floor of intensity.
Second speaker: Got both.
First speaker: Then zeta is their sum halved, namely 12.2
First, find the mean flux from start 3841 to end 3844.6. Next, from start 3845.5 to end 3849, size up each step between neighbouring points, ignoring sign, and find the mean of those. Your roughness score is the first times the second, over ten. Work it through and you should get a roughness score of 0.34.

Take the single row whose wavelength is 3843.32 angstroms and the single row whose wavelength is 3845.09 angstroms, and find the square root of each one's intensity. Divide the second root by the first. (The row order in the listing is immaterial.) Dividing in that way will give 0.99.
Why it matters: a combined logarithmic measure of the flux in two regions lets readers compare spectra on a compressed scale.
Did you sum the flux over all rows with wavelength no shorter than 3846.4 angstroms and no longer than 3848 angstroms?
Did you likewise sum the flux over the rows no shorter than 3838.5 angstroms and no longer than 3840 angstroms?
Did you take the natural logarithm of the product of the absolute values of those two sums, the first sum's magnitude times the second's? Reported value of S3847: 6.39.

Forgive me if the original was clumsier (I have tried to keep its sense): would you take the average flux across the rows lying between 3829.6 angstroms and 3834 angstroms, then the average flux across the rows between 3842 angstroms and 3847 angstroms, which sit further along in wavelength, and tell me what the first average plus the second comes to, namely 23.7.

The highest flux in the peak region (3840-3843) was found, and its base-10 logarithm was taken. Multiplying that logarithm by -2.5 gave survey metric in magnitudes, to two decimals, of -2.67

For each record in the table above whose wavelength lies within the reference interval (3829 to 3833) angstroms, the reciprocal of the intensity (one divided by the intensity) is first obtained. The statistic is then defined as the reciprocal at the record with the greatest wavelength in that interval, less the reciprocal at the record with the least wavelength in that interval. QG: 0.0044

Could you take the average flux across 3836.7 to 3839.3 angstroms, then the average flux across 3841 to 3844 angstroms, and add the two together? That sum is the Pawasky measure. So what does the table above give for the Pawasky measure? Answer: 24.1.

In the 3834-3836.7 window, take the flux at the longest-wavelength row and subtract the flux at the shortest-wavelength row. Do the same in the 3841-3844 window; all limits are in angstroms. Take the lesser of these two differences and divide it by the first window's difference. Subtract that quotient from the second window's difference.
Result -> -0.23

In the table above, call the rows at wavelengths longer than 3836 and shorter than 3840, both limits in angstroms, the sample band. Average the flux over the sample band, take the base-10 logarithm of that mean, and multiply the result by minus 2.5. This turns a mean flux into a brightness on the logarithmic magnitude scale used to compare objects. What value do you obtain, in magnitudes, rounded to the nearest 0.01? -2.71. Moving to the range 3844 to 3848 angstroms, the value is -2.69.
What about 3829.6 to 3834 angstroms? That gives -2.68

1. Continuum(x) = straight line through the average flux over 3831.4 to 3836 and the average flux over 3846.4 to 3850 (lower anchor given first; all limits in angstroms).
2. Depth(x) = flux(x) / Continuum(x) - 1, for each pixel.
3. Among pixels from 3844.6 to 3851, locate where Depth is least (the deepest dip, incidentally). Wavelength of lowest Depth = 3850.41 angstroms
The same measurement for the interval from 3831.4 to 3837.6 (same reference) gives 3834.48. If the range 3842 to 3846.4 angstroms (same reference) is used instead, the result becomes 3845.98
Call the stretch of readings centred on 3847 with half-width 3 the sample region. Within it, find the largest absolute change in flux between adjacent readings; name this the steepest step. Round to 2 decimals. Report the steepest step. 0.74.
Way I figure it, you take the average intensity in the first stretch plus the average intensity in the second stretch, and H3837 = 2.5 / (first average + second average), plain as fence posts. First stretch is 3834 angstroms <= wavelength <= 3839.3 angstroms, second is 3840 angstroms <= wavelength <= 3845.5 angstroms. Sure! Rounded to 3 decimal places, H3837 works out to 0.106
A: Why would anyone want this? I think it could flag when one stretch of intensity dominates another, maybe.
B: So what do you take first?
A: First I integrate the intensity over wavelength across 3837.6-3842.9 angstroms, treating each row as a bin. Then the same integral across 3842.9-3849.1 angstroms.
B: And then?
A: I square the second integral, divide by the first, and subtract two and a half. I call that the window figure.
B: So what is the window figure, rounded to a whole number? 85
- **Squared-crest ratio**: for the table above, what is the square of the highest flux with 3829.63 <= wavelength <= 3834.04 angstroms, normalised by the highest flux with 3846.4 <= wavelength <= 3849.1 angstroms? 12.6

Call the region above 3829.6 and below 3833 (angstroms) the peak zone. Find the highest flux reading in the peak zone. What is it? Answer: 12.46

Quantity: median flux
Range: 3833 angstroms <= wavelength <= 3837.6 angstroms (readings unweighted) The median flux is 11.3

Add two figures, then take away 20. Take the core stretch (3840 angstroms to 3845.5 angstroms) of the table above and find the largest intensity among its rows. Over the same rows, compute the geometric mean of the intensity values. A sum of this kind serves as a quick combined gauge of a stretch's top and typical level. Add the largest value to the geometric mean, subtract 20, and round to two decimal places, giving 4.25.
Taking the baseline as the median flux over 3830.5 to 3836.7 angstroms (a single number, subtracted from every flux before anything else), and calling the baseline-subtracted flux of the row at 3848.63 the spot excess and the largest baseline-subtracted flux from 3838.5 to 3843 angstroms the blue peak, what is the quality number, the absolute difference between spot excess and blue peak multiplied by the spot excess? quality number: 0.25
